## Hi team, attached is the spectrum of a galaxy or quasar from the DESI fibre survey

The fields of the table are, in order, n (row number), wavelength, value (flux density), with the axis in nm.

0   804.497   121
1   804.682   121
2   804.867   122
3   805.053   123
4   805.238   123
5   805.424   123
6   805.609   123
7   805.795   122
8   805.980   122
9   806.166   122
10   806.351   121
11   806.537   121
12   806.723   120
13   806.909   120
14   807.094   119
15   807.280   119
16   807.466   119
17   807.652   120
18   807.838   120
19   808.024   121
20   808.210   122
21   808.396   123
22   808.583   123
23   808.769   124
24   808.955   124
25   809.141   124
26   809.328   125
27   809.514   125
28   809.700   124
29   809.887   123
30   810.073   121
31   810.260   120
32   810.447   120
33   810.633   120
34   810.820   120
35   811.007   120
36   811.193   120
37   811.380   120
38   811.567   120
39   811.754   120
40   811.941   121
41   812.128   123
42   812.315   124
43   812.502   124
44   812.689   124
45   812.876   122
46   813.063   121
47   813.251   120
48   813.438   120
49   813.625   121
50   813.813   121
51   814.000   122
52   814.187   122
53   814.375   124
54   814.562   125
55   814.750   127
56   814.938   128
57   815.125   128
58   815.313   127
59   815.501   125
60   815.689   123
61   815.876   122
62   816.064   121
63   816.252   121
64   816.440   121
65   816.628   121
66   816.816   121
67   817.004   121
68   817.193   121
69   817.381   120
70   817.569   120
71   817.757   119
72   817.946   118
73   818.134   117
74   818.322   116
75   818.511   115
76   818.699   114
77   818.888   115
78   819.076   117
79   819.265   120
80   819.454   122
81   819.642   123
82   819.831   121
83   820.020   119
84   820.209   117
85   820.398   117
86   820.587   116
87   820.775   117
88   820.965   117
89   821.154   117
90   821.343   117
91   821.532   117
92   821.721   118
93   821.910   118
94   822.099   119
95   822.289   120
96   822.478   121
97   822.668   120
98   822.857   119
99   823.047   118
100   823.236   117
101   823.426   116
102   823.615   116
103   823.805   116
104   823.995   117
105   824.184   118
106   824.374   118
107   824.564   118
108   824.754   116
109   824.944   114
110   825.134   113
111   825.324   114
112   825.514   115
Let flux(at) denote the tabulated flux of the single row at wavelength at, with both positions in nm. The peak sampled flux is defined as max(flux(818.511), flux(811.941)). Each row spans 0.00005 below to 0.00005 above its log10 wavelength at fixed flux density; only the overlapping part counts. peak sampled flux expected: 121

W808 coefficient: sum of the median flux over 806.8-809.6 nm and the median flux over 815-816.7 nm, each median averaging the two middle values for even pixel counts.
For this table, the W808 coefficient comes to 244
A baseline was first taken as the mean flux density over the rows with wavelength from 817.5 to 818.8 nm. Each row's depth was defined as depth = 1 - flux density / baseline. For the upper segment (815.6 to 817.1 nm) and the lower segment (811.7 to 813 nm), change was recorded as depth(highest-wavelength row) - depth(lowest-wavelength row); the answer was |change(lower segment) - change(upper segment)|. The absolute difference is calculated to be 0.0342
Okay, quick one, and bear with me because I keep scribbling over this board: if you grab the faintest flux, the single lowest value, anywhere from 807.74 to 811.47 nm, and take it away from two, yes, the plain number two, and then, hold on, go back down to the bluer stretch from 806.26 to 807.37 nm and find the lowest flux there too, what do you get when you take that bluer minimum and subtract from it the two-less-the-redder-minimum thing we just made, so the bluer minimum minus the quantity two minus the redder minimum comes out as 237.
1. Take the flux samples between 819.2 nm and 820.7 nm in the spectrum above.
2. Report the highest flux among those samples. 123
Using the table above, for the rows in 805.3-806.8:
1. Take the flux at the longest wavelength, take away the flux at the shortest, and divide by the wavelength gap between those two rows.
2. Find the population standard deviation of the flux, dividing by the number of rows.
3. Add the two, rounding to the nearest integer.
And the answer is -1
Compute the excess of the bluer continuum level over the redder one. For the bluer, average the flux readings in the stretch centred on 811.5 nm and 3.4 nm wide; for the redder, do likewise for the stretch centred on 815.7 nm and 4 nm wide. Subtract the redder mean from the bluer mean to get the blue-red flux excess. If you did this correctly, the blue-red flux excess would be -2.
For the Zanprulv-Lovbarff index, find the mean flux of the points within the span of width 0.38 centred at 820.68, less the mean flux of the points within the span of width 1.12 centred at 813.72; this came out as -4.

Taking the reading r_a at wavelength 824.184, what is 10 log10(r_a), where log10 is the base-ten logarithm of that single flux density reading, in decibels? 20.7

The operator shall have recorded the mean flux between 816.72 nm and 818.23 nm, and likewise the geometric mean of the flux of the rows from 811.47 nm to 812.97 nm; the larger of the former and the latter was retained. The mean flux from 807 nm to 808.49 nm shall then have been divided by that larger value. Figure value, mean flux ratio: 0.98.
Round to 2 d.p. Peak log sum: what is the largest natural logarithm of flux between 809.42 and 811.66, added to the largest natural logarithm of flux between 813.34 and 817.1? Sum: 9.68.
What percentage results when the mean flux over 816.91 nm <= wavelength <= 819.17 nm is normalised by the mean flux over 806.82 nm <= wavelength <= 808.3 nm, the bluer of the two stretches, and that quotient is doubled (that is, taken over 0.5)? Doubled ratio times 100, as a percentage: 196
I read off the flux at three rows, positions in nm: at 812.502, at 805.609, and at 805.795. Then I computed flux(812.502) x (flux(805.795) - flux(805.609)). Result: -124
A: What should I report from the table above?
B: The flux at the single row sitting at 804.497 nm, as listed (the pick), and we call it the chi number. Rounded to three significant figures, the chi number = 121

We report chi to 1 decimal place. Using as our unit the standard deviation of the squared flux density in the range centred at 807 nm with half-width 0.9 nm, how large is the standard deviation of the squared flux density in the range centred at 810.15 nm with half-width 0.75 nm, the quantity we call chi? 2.1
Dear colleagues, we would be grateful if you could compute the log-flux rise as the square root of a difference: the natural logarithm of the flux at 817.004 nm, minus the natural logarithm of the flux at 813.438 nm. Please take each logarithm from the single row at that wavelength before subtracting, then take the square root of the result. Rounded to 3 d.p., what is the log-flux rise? 0.091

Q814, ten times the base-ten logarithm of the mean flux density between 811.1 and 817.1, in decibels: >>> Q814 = 20.9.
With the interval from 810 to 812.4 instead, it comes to 20.8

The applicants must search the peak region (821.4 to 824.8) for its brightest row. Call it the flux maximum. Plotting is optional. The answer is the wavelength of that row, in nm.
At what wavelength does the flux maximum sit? 822.478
